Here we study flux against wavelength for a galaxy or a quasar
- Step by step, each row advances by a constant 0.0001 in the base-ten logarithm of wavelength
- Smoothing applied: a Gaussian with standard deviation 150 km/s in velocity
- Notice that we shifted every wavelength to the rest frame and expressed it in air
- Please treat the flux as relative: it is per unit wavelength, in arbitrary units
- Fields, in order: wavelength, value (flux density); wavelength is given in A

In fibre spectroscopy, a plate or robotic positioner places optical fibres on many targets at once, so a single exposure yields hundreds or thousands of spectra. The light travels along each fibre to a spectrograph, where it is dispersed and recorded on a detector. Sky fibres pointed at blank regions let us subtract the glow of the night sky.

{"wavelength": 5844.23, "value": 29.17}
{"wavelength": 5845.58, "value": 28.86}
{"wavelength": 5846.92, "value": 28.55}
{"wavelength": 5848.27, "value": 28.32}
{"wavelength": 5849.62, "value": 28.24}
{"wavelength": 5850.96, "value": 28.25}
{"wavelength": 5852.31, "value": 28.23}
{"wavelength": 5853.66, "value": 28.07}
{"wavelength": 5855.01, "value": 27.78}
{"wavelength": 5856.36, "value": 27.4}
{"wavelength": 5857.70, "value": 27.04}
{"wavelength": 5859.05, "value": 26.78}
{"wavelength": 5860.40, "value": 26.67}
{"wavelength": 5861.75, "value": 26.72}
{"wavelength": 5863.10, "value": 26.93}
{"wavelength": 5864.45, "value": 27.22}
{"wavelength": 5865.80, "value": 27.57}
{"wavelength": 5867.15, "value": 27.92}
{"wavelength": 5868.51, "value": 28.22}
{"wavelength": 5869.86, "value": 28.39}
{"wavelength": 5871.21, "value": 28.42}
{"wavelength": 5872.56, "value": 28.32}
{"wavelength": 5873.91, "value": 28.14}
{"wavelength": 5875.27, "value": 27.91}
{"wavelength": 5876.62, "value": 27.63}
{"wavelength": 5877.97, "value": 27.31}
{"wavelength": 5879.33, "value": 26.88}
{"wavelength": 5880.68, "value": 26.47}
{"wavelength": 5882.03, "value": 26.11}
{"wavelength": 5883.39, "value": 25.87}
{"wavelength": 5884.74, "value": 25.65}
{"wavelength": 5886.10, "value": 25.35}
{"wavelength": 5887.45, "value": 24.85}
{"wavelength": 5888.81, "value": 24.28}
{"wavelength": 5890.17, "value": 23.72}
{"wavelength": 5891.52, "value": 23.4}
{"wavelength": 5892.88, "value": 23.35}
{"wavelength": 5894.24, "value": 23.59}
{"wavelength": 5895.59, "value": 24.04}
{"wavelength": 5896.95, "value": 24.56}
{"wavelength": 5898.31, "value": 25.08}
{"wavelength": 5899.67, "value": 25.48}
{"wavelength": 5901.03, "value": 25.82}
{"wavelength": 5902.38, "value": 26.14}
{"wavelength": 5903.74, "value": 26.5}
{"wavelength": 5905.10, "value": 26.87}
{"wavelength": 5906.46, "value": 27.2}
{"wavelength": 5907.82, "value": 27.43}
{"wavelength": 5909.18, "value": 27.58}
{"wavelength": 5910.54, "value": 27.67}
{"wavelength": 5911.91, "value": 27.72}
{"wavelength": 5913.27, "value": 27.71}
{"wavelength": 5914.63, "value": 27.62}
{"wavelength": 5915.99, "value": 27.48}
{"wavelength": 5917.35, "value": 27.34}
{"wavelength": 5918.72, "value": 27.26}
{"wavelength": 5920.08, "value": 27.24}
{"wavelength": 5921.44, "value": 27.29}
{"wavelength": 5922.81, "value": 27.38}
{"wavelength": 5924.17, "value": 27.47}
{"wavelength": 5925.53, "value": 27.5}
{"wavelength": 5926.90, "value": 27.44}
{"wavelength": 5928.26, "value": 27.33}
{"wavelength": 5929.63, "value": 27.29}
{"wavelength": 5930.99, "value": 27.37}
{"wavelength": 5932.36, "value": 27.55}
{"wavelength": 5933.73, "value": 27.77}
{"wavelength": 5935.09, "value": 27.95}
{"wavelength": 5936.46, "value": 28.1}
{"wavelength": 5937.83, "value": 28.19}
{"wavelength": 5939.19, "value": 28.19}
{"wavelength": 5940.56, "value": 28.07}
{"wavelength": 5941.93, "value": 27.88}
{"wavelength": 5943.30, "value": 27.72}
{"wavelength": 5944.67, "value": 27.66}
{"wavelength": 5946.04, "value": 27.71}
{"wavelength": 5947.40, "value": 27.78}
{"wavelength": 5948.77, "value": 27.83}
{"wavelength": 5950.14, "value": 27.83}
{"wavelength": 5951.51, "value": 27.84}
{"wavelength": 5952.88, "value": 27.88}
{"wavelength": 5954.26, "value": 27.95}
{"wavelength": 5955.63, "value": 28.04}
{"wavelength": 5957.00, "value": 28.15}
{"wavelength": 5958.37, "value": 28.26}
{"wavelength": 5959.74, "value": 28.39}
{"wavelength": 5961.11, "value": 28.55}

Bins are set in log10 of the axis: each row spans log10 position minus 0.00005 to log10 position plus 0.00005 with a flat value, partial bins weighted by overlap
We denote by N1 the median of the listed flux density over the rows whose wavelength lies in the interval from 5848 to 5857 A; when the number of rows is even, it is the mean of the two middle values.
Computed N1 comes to 28.2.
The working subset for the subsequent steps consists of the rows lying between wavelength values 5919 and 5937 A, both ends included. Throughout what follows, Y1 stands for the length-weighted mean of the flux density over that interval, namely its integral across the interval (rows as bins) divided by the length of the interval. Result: 27.5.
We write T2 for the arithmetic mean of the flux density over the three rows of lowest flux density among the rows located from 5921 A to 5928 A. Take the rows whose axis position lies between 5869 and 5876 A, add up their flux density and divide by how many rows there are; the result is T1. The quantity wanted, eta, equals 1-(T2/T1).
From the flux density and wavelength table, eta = 0.03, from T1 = 28.2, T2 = 27.4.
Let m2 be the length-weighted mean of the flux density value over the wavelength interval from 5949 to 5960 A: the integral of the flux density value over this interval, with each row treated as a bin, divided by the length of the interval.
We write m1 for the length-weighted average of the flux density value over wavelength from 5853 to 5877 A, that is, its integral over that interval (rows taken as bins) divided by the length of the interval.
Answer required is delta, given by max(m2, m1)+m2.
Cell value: 56.0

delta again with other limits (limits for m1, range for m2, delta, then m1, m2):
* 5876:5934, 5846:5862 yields 55.4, 26.4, 27.7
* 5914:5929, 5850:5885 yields 54.8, 27.4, 27.4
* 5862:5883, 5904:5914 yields 54.9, 27.5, 27.4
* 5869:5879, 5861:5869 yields 55.4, 28.0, 27.4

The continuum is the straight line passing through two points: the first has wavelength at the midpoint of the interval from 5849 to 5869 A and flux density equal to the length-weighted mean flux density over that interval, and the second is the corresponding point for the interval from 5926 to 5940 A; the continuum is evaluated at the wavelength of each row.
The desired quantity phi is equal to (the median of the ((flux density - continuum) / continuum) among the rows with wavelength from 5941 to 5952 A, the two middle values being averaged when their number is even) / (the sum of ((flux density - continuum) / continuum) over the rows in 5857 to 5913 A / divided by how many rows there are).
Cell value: 0.0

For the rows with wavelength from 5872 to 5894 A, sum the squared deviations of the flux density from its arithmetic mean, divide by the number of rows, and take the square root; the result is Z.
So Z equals 1.6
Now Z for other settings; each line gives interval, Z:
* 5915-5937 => 0.2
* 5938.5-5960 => 0.2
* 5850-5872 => 0.6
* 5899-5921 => 0.7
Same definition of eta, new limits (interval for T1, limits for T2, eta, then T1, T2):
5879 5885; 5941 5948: -0.06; 26.2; 27.7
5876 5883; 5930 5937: -0.03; 26.9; 27.6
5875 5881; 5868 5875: -0.04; 27.2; 28.2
